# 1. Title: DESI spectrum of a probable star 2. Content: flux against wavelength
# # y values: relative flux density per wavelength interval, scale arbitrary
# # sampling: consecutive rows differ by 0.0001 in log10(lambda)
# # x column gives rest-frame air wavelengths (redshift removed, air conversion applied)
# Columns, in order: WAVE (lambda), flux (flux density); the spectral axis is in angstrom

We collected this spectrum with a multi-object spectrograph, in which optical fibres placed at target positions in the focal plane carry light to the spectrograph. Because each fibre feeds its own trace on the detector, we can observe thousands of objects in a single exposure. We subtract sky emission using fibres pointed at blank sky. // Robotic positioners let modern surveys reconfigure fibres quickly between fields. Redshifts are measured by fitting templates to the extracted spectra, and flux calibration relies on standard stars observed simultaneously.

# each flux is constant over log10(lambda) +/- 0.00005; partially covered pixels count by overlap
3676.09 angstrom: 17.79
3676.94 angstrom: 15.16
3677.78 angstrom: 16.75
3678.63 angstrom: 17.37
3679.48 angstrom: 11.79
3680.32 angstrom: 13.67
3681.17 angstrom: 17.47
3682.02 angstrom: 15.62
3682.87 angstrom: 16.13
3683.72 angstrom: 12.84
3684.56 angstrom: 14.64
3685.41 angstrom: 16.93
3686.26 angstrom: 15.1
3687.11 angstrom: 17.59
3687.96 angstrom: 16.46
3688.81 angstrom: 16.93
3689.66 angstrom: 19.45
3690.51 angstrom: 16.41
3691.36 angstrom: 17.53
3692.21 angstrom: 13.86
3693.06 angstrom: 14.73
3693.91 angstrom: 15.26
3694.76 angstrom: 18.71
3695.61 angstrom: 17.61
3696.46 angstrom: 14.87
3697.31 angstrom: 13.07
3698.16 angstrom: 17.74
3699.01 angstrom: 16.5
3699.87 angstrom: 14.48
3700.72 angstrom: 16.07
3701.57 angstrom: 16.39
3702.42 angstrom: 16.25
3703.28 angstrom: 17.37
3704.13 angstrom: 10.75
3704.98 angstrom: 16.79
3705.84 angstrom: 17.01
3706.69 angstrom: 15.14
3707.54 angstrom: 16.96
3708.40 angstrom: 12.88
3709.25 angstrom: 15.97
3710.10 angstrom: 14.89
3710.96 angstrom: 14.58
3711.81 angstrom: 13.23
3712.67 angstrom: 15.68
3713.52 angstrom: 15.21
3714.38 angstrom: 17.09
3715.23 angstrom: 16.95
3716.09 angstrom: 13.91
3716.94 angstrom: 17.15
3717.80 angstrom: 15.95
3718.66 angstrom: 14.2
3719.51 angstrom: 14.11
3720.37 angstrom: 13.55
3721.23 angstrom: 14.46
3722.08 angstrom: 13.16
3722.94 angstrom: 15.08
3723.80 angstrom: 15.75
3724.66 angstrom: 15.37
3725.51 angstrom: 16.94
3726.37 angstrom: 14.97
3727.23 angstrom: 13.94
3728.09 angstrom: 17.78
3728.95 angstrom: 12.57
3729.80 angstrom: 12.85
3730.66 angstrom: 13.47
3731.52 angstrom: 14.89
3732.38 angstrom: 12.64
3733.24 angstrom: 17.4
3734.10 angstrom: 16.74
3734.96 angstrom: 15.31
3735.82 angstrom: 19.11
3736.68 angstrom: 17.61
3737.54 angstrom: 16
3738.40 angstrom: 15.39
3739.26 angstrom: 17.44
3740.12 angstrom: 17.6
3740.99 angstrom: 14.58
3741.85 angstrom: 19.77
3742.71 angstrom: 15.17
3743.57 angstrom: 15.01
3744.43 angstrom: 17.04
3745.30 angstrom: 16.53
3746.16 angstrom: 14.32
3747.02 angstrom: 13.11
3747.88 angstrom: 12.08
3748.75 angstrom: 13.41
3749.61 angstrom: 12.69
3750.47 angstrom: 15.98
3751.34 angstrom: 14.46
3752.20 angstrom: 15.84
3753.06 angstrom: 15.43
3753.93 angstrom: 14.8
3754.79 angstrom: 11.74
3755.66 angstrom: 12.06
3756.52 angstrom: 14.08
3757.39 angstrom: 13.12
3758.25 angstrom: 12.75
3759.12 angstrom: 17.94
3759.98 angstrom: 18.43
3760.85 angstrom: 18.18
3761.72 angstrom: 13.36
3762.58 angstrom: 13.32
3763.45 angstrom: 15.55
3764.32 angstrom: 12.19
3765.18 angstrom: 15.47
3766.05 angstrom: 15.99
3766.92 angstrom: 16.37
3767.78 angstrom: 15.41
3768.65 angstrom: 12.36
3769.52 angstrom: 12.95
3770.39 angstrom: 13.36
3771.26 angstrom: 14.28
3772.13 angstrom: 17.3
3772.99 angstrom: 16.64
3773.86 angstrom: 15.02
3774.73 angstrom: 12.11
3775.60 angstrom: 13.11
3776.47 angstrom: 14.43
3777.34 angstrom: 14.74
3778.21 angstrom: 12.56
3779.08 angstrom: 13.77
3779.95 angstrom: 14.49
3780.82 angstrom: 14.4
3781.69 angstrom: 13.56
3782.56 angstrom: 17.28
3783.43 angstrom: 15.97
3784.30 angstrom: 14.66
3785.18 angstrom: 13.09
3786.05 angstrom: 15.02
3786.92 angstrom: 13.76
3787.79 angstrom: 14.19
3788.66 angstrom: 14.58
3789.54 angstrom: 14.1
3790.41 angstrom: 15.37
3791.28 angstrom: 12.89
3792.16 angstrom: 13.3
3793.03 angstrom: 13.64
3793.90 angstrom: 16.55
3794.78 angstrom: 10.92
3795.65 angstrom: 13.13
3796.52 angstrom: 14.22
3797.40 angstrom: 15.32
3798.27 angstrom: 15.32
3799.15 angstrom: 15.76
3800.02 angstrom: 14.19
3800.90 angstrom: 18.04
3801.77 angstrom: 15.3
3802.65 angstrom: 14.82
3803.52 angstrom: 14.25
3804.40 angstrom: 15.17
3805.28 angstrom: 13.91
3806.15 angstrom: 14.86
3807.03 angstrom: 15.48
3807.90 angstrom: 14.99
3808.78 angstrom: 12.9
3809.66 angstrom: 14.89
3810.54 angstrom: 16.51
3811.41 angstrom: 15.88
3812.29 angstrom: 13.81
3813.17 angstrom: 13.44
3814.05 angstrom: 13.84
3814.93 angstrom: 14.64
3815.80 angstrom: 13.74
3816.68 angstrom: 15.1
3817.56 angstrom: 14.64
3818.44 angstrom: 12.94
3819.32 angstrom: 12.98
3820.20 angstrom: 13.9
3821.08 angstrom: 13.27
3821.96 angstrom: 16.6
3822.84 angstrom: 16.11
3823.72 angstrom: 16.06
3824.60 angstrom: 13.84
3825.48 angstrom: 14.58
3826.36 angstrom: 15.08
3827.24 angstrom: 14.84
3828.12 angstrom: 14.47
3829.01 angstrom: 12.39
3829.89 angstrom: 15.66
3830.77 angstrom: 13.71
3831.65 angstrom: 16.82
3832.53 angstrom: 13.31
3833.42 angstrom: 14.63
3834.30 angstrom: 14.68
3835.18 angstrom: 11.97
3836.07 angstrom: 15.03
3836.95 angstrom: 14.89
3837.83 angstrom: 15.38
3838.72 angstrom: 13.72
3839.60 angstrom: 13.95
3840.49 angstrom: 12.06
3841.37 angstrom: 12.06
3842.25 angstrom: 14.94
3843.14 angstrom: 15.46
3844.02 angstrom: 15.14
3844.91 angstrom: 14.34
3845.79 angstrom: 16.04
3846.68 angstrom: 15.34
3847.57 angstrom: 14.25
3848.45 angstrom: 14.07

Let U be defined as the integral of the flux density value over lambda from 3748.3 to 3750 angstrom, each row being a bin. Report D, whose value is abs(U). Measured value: 22.1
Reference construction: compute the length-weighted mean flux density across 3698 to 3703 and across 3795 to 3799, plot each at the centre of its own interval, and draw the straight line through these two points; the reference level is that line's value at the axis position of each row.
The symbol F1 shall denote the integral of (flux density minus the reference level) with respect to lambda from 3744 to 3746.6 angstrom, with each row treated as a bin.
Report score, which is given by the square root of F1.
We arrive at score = 1.25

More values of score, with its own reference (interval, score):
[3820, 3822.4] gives 1.30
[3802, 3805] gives 1.17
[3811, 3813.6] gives 0.80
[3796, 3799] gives 1.33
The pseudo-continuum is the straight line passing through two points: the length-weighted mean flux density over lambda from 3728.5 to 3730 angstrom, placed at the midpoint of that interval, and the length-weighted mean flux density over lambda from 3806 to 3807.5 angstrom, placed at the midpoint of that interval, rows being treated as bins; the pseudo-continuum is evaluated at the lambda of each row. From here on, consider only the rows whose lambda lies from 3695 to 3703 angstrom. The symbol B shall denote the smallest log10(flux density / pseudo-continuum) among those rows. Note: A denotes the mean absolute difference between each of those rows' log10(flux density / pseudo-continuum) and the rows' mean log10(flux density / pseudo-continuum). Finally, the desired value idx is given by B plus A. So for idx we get 0.076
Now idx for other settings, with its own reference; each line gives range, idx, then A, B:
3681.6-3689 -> 0.083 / 0.030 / 0.05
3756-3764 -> 0.025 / 0.058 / -0.03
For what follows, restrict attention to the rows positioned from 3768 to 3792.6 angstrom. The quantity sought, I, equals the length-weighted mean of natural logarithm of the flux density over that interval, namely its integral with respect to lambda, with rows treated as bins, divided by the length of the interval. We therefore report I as 2.65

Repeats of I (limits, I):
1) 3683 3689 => 2.75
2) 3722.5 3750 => 2.73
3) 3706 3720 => 2.72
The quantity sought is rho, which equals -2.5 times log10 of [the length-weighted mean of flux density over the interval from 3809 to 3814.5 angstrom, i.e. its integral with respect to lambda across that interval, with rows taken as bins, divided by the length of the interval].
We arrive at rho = -2.91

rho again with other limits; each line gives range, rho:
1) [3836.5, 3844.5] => -2.88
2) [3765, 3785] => -2.91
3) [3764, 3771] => -2.89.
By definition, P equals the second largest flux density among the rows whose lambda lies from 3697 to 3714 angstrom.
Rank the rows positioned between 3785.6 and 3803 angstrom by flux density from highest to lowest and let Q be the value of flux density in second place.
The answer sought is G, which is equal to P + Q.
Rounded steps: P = 17.37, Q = 16.55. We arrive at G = 33.9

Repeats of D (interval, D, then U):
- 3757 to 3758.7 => 22.1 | 22.1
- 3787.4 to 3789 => 23.0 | 23.0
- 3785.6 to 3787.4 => 26.0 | 26.0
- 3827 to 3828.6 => 23.2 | 23.2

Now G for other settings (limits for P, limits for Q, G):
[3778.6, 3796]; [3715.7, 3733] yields 33.7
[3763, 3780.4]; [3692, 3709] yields 34.4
